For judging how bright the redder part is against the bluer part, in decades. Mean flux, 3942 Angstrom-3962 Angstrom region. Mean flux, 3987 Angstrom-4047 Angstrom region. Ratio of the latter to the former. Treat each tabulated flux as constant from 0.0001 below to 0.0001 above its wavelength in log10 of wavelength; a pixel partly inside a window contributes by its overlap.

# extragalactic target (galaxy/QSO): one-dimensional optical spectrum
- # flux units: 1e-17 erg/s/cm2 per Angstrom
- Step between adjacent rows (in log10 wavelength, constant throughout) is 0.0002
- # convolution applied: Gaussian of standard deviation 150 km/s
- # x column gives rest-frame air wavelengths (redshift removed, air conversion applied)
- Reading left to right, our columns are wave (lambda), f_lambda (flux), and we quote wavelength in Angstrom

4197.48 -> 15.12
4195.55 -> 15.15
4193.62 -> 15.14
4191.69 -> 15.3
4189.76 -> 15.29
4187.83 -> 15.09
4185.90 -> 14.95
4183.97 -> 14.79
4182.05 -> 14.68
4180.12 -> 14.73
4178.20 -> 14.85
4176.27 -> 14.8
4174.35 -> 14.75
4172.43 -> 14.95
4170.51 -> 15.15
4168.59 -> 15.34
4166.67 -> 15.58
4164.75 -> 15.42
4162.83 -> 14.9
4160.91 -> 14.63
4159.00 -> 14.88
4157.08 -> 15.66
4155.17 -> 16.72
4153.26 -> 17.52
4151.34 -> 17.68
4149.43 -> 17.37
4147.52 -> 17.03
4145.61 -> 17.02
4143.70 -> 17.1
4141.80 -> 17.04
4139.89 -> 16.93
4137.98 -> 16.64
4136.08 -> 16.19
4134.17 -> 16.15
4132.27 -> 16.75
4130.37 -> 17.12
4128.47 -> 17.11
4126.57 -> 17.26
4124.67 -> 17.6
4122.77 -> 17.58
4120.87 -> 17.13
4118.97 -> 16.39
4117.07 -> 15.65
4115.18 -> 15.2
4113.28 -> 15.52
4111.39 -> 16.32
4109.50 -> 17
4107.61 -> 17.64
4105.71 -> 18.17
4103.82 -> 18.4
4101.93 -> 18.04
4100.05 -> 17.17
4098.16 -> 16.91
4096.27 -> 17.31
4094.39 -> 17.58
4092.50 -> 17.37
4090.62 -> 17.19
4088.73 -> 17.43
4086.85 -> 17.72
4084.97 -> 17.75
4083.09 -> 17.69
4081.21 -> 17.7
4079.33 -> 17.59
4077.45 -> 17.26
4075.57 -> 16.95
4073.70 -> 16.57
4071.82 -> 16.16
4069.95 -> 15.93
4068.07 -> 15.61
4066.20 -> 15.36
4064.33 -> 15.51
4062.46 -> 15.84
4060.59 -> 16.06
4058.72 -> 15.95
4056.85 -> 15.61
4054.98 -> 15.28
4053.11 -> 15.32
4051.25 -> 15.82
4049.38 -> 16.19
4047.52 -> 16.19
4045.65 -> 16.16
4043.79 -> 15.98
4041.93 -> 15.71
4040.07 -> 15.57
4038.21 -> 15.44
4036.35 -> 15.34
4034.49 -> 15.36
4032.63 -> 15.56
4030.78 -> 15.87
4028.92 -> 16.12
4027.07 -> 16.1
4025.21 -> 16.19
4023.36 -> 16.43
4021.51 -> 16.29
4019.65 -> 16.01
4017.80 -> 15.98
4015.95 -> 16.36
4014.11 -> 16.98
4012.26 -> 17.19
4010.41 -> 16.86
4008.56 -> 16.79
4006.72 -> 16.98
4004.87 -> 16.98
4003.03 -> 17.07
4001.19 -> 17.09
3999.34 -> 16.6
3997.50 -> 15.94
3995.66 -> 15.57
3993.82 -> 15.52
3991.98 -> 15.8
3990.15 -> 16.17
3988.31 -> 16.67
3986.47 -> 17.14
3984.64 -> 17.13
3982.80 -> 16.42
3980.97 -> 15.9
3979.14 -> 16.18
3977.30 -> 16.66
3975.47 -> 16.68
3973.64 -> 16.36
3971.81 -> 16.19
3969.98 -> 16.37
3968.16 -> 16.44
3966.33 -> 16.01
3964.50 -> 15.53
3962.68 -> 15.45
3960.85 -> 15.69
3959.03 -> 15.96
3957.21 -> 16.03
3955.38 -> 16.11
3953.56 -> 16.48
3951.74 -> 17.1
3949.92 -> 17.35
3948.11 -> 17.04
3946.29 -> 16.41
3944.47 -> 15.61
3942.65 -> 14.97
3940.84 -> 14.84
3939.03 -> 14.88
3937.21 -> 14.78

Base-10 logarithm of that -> -0.001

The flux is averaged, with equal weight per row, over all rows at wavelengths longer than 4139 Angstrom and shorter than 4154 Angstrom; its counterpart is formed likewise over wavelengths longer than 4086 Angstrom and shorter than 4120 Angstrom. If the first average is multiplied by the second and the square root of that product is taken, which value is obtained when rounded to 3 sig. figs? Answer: 17.1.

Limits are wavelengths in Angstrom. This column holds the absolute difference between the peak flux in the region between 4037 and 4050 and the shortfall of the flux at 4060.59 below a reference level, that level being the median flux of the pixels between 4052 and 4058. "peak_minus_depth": 16.9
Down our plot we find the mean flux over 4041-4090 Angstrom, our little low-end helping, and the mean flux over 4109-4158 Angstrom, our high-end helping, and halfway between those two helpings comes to 16.6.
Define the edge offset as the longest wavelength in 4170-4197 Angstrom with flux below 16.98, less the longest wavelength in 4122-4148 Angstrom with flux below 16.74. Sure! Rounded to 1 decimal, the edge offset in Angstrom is 57.6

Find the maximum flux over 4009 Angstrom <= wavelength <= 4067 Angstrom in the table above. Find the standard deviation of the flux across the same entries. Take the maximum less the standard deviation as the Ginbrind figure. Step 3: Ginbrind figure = 16.7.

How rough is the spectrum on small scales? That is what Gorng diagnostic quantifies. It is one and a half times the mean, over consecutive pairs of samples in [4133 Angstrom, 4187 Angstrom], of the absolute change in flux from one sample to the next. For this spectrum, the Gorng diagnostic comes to 0.39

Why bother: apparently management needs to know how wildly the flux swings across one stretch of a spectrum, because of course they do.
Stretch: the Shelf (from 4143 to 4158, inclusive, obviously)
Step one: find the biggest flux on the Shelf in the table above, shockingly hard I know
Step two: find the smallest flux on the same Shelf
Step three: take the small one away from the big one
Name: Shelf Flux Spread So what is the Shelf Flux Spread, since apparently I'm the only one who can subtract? 2.0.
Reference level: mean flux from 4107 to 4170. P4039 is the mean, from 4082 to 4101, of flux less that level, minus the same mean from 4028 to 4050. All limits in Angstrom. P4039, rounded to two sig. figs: 1.6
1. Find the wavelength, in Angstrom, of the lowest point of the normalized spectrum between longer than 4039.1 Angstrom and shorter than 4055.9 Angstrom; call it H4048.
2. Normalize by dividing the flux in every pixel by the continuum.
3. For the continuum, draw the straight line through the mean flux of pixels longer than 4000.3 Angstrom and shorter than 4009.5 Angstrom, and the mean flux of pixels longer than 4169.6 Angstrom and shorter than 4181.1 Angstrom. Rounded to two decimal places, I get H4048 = 4054.98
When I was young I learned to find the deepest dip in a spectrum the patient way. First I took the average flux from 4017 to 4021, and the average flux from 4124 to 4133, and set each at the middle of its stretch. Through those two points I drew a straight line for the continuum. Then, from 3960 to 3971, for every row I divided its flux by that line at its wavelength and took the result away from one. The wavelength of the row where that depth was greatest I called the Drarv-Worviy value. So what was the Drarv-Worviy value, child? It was 3962.68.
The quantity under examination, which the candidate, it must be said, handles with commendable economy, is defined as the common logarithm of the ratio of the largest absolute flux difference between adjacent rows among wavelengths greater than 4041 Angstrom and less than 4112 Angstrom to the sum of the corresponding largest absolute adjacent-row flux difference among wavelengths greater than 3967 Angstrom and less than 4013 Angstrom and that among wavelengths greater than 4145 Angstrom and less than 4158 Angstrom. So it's -0.31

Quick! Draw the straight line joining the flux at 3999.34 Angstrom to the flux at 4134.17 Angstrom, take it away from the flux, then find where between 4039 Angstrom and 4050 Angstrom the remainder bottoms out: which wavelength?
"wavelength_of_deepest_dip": 4040.07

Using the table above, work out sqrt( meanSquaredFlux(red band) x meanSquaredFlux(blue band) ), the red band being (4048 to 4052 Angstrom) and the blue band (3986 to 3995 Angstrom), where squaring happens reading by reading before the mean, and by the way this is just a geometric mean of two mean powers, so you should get 260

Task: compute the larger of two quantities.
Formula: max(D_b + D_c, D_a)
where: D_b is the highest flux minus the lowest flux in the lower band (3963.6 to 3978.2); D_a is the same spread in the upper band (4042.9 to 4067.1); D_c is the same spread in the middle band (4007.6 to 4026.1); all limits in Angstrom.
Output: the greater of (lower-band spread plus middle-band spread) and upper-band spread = 2.4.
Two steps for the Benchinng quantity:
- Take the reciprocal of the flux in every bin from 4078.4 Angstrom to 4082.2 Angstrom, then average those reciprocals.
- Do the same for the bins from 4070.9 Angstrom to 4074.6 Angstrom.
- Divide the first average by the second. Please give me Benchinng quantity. 0.93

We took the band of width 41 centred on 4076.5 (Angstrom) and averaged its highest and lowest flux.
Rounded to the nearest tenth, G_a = 16.6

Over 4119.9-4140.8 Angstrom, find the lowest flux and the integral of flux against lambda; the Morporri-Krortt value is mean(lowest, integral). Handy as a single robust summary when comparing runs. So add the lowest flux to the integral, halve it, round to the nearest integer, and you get 185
